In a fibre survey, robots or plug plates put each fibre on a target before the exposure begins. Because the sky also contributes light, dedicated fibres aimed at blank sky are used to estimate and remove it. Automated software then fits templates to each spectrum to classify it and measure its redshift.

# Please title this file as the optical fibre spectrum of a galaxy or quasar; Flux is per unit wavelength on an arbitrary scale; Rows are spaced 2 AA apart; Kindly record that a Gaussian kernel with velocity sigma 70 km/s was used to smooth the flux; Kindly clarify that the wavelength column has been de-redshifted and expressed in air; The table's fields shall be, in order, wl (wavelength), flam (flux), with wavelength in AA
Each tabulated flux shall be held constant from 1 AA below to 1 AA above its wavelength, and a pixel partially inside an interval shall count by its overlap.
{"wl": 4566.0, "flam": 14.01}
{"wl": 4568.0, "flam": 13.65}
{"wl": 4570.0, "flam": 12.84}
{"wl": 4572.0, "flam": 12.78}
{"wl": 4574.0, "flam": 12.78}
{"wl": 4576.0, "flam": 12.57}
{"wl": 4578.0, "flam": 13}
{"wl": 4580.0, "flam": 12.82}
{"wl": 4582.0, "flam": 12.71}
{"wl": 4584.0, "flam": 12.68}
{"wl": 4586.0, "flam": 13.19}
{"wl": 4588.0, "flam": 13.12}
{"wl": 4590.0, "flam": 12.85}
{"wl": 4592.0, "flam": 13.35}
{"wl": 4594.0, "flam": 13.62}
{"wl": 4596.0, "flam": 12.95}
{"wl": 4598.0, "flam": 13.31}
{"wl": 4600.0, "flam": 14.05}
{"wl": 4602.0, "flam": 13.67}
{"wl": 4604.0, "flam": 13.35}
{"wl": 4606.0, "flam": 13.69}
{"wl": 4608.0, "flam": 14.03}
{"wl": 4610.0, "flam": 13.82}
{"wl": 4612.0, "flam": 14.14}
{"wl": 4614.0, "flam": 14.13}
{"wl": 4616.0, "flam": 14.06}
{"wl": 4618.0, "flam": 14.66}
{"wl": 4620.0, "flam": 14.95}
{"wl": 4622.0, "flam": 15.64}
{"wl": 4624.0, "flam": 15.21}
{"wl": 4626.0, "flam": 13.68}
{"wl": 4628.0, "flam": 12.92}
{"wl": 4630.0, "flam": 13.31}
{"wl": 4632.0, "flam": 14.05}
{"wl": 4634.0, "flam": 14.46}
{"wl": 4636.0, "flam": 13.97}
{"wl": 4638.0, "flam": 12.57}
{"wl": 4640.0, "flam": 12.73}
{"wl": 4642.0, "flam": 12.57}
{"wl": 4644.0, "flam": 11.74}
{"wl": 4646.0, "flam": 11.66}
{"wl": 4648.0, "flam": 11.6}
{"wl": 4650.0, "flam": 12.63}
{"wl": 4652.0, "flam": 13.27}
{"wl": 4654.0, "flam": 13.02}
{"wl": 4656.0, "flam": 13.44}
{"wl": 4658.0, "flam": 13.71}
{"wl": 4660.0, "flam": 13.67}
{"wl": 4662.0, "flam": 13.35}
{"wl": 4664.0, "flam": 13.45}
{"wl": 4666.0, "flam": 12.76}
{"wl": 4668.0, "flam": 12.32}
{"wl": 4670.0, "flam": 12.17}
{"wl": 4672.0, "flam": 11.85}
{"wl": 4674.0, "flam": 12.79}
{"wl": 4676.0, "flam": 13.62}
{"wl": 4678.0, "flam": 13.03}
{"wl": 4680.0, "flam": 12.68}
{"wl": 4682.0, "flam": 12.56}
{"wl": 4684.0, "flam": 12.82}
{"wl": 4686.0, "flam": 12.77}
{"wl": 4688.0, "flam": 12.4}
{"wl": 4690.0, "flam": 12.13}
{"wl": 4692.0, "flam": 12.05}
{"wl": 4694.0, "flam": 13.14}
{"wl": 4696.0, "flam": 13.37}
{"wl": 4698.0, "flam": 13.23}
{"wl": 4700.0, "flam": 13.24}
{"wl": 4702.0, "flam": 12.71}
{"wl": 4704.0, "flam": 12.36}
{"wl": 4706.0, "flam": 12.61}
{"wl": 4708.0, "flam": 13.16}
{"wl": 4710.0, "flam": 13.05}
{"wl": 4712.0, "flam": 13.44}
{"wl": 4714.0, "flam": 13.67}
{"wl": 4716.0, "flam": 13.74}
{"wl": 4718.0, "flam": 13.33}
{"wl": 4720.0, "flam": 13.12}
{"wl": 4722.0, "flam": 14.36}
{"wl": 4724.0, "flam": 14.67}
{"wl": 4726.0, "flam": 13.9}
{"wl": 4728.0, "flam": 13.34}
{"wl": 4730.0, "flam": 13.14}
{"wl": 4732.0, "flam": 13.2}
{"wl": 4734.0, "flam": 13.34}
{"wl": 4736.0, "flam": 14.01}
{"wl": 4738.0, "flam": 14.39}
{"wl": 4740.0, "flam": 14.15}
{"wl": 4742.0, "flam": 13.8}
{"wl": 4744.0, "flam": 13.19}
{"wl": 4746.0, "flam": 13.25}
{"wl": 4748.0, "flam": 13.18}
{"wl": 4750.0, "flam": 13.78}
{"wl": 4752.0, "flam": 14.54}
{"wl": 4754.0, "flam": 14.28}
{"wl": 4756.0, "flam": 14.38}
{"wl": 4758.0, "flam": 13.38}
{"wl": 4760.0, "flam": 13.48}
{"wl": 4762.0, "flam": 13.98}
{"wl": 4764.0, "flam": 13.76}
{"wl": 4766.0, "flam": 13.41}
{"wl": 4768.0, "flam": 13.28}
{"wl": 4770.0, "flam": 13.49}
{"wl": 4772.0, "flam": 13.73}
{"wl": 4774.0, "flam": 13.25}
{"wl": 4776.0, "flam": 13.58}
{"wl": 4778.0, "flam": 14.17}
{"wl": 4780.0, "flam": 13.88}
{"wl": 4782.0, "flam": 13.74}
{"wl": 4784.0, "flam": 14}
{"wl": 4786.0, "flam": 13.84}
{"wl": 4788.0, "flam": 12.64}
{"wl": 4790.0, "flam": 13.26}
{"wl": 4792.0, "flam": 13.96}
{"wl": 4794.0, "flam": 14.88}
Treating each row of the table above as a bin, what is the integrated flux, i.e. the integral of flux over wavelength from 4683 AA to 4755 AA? 962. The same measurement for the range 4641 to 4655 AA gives 173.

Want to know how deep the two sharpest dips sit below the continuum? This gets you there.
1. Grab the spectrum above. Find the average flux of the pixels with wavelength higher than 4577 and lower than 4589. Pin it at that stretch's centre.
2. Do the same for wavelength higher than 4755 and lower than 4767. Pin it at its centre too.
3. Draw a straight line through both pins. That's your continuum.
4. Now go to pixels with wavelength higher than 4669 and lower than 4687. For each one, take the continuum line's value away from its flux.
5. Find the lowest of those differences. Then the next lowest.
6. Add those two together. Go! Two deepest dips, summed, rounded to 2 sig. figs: -2.6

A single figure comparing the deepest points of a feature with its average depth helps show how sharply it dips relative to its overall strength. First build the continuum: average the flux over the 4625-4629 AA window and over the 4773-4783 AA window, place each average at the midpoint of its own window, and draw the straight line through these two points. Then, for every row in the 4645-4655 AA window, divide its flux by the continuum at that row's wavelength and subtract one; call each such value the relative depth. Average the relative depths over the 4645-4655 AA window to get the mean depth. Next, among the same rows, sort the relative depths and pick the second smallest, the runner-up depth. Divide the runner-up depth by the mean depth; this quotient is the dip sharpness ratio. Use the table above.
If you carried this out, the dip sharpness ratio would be 1.8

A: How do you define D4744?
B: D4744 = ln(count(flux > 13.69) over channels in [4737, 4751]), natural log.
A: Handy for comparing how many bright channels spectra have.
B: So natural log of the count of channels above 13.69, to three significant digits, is 1.39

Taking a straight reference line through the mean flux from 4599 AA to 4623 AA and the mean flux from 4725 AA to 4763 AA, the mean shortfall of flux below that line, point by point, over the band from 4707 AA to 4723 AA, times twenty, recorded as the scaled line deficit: 7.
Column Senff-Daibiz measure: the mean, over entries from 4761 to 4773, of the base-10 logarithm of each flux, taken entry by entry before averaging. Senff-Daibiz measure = 1.13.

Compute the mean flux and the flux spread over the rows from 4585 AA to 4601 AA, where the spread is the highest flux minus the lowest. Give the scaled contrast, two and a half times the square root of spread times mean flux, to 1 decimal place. 10.0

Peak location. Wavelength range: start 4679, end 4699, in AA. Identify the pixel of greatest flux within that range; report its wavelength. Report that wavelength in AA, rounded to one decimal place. 4696.0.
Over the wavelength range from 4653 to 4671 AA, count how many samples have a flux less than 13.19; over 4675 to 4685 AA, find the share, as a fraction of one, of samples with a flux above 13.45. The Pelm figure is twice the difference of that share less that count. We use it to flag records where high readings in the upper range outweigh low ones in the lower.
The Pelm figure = -8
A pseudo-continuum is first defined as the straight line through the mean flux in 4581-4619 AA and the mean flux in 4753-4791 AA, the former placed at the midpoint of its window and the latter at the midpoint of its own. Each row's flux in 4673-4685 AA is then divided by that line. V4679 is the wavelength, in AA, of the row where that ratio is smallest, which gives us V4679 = 4682.0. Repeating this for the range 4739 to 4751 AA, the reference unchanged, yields 4748.0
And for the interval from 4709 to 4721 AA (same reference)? 4710.0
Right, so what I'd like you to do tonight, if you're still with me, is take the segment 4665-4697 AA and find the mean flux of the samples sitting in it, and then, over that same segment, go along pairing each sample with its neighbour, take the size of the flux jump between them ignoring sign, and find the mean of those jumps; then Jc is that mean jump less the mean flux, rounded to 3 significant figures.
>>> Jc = -12.2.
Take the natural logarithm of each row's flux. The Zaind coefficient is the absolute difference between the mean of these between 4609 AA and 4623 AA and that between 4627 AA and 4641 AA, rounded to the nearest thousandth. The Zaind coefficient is 0.076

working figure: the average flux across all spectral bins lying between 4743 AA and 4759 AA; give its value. 13.7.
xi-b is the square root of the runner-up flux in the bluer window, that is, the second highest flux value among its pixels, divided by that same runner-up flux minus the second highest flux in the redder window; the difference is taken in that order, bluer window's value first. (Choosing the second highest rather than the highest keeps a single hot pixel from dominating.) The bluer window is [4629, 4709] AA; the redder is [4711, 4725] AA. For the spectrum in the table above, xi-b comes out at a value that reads -12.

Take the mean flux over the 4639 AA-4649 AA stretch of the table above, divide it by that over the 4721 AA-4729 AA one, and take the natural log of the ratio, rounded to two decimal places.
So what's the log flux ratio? -0.15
